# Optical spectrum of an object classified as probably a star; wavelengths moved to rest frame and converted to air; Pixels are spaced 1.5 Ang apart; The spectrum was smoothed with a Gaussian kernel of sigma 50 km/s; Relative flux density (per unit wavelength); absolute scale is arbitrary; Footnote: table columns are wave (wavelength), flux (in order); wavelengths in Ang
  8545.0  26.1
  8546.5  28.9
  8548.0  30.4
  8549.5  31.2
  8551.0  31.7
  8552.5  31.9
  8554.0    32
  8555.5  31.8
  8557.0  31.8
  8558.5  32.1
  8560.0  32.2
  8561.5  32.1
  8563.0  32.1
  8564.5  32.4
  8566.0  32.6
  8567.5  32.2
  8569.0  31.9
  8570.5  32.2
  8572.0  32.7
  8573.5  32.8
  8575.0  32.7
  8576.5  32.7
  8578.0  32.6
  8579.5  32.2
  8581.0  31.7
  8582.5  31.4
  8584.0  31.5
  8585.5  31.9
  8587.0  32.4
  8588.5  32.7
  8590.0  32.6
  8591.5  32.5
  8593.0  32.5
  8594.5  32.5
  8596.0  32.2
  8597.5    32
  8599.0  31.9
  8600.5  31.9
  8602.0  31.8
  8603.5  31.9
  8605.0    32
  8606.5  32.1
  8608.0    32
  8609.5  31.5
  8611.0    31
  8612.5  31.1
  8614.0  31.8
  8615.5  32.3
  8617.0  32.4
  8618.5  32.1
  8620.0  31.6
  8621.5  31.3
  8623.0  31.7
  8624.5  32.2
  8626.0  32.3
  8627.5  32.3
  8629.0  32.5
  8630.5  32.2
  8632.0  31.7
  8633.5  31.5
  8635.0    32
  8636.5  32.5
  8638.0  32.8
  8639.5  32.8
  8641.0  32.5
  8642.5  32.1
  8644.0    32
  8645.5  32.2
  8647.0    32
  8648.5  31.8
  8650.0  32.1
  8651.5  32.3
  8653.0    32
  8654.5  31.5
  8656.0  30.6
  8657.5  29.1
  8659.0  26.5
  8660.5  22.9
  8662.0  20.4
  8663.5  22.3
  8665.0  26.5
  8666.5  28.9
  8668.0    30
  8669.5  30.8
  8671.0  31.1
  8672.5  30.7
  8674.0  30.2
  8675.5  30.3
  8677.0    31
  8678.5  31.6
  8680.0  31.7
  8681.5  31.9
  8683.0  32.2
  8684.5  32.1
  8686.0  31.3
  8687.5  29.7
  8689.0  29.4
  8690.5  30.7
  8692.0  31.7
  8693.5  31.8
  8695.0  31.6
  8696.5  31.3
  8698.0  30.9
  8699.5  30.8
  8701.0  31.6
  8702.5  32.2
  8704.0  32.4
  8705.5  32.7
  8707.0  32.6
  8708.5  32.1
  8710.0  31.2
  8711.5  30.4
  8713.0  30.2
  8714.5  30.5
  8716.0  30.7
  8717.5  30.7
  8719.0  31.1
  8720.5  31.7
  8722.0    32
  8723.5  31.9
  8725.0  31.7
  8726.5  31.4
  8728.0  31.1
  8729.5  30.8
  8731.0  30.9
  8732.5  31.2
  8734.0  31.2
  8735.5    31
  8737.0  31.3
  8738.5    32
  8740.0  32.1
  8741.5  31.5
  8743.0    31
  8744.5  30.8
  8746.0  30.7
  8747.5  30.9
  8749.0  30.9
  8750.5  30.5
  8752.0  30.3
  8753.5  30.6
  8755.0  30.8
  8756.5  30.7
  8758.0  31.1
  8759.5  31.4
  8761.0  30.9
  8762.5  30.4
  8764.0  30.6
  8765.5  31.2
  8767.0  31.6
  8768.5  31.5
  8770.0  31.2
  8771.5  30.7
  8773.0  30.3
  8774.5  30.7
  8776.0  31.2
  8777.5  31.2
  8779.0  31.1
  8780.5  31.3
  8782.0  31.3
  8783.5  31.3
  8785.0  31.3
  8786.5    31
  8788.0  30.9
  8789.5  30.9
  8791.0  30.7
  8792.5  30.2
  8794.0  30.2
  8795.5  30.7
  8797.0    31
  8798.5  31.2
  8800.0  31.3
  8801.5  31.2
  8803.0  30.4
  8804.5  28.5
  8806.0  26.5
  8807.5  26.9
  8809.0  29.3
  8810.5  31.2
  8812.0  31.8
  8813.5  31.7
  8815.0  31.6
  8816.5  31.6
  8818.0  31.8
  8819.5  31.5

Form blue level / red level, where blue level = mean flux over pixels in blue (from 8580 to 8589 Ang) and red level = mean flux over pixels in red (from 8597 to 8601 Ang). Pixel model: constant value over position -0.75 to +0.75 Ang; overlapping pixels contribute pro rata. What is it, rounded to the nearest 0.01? 1.00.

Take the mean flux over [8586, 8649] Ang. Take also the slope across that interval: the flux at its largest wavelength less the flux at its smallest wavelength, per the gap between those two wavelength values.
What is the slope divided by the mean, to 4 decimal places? -0.0003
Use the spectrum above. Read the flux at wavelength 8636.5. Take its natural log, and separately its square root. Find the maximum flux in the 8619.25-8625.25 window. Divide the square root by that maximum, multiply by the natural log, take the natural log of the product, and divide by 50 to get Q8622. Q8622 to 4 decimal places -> -0.0097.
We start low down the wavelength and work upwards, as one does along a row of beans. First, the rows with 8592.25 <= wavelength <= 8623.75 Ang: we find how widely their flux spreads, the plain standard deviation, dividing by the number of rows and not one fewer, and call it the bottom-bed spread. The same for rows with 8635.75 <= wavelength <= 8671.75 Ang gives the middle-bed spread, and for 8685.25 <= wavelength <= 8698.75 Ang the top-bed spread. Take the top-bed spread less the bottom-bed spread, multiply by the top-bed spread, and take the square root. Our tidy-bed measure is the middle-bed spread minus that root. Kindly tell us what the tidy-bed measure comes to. 2.9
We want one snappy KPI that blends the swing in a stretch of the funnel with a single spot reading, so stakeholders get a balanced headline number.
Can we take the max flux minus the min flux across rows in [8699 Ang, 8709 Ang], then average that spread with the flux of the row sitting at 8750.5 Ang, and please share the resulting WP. 16.2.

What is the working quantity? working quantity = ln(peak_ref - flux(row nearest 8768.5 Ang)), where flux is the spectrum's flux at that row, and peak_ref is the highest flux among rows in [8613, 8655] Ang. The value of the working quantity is 0.26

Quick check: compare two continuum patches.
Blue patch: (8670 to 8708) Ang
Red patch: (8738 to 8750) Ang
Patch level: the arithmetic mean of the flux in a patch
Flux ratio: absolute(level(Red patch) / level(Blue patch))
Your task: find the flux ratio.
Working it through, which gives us 1.00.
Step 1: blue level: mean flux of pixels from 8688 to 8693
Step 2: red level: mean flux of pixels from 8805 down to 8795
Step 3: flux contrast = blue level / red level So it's 1.00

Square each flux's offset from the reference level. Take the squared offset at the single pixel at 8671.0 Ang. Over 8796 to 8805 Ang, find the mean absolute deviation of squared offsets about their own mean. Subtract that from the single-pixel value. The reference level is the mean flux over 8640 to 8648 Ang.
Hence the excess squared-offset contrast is -2.2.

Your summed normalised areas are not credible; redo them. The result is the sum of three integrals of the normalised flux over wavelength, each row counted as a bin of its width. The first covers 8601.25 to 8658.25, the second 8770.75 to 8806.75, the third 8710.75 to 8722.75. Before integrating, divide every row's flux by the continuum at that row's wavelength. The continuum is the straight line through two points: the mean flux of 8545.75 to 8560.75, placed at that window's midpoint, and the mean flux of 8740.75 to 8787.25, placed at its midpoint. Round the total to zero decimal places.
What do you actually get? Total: 106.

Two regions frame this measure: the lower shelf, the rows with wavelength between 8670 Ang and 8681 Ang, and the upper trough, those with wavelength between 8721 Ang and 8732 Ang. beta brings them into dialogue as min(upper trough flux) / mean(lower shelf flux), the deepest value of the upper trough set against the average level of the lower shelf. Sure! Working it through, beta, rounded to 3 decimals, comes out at 0.995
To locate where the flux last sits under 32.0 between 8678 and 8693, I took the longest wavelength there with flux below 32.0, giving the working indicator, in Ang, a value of 8692.0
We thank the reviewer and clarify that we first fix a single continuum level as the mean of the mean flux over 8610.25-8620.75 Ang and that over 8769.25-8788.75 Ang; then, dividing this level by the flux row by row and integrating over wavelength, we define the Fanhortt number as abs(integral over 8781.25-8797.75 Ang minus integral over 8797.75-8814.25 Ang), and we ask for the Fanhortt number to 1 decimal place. 0.5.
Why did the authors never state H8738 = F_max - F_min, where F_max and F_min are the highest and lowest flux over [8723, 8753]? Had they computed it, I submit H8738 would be 1.80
